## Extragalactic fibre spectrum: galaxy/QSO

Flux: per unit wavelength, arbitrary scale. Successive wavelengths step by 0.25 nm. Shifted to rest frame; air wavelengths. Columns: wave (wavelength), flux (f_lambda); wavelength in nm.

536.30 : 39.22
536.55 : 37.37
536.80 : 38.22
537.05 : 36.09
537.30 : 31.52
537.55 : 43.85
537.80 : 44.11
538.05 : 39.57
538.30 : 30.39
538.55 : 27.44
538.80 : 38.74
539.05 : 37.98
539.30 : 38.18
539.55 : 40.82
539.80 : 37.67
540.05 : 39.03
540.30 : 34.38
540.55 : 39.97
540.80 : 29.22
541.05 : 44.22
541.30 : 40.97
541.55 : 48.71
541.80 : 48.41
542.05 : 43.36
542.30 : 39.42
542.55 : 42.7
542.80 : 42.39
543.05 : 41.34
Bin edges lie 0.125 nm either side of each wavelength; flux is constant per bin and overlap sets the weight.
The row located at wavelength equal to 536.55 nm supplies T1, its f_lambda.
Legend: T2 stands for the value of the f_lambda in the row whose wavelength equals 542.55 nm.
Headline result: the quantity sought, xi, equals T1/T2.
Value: 0.88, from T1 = 37.37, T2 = 42.7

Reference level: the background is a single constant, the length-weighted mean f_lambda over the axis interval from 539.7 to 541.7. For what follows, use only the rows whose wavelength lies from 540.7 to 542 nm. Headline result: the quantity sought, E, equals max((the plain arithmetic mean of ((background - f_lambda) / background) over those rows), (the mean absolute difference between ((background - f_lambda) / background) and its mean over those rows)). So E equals 0.15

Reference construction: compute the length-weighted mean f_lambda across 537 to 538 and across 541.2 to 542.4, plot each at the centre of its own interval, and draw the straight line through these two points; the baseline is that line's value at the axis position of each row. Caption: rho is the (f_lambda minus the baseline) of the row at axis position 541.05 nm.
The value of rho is 0.8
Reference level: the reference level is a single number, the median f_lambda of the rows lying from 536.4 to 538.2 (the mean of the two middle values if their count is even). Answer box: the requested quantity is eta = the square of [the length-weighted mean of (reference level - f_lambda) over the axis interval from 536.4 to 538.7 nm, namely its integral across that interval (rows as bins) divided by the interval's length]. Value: 3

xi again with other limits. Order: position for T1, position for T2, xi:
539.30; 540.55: 0.96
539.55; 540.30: 1.19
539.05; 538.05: 0.96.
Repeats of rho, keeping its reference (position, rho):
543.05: -4.5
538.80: -2.0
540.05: -3.2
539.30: -3.1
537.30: -7.4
